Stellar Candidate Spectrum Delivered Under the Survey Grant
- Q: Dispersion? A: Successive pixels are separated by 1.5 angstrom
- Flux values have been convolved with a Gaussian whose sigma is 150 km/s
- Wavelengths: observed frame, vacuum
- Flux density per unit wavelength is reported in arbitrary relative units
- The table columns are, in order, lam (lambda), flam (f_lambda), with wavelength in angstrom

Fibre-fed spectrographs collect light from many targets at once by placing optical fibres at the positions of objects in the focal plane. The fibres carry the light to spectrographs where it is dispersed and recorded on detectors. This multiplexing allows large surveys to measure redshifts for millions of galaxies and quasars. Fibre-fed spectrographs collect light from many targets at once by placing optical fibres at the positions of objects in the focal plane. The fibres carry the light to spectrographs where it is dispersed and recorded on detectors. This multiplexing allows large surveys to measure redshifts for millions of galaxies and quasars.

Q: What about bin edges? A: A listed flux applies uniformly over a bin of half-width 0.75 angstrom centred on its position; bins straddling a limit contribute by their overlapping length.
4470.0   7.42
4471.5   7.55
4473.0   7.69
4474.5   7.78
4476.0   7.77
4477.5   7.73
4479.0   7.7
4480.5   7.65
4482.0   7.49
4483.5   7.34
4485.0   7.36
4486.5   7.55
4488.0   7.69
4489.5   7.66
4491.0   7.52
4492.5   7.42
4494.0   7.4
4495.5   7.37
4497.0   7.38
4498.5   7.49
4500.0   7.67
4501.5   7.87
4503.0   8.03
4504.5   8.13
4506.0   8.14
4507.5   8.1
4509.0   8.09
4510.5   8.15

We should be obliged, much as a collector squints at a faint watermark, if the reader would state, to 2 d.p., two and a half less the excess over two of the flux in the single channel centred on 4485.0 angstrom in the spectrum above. -2.86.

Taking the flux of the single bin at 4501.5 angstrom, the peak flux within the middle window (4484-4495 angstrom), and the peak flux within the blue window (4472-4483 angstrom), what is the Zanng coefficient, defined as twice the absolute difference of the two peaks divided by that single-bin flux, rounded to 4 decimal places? 0.0229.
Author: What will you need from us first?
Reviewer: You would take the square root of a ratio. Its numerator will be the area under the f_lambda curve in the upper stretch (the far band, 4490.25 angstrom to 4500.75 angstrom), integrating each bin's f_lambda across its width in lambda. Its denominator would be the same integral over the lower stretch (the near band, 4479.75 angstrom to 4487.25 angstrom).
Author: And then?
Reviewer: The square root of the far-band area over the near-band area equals 1.18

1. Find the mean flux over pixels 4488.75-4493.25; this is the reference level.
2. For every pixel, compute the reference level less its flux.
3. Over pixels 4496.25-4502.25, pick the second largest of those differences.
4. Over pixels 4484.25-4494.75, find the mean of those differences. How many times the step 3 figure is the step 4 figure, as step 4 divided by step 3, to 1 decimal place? 0.4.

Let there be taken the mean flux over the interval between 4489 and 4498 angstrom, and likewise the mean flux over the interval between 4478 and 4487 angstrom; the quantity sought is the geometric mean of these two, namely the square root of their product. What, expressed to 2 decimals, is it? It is 7.49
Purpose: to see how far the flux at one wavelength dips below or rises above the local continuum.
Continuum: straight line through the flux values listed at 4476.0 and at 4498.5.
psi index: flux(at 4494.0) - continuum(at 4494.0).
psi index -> -0.15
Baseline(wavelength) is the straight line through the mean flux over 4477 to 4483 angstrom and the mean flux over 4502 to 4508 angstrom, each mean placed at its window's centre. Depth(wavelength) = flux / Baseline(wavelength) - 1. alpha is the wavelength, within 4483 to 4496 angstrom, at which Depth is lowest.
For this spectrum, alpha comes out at 4495.5 angstrom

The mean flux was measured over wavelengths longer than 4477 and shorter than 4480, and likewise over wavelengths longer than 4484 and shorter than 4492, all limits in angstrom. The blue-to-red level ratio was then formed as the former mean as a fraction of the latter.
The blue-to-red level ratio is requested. 1.02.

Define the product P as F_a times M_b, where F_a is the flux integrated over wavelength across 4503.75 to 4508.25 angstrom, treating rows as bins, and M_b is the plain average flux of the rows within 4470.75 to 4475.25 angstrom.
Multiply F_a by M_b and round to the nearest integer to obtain 280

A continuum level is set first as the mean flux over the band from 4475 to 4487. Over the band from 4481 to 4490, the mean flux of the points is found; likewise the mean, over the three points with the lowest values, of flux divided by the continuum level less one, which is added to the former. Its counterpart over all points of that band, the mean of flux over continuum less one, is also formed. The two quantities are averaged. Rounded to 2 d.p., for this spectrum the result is 3.74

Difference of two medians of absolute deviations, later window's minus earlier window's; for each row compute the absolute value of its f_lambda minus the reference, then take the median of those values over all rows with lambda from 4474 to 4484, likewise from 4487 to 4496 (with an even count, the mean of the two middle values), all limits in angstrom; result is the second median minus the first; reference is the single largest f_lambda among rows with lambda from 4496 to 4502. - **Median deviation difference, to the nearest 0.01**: 0.23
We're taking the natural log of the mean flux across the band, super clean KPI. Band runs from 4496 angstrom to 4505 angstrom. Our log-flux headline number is 2.05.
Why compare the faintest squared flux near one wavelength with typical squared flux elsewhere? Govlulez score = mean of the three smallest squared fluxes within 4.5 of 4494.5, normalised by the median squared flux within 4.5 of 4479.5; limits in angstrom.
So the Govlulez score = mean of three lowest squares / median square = 0.93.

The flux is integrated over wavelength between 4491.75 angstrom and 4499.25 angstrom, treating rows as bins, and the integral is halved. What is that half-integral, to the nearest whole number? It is 28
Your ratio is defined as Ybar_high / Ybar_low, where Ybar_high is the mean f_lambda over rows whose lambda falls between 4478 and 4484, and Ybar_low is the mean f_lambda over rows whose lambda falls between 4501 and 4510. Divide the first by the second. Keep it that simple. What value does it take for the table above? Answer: 0.94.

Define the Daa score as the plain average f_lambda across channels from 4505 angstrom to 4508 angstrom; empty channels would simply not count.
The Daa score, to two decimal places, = 8.12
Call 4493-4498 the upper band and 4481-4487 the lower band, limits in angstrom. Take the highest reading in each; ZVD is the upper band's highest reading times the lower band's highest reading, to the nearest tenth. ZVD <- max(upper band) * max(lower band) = 55.9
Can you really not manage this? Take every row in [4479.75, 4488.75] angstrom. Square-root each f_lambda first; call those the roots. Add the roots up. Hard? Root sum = 16.4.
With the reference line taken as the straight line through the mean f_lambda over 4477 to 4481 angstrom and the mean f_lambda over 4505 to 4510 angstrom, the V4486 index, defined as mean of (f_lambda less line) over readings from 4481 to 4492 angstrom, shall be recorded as -0.29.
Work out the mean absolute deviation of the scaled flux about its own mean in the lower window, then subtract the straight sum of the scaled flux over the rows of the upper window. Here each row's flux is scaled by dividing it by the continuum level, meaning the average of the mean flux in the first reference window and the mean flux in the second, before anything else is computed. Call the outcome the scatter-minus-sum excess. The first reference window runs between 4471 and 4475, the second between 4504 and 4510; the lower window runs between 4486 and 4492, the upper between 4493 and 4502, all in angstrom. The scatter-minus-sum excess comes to -5.7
